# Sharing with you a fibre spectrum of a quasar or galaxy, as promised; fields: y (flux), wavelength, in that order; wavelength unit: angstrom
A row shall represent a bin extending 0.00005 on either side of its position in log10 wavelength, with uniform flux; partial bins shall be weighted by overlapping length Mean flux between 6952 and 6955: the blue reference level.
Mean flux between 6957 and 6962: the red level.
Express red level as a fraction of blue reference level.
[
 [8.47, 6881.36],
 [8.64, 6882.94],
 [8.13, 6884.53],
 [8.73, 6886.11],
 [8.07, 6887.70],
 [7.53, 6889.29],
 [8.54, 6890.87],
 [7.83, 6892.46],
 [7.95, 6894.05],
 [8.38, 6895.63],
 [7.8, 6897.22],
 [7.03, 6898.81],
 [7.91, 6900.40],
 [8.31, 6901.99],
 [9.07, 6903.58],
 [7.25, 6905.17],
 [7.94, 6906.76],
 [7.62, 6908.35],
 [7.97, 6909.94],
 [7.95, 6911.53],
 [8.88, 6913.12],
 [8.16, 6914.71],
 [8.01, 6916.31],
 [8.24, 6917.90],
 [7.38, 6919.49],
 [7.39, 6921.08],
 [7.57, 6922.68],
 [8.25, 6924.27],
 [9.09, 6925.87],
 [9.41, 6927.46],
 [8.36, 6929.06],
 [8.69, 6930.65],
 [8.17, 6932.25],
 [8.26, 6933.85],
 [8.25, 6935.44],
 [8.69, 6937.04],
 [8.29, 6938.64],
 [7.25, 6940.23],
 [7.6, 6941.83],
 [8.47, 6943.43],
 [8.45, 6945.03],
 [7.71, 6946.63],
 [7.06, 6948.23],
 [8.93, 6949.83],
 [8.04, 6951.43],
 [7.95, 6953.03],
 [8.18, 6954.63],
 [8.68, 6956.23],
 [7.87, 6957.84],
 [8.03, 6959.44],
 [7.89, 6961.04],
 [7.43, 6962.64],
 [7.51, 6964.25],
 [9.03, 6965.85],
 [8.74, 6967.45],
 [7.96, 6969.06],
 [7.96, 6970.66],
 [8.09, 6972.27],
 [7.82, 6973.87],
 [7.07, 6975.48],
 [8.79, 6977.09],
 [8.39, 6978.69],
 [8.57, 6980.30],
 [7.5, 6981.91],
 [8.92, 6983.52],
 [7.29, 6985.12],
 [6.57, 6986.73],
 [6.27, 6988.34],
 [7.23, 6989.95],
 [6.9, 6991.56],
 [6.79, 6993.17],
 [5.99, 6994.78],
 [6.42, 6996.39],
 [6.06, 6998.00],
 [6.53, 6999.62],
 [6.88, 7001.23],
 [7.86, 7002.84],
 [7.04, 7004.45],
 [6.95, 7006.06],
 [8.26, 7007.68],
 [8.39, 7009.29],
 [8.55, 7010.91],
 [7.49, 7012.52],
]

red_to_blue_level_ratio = 0.983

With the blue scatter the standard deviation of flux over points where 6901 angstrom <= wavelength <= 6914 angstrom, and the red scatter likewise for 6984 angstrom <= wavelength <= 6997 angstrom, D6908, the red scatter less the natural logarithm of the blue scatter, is 1.0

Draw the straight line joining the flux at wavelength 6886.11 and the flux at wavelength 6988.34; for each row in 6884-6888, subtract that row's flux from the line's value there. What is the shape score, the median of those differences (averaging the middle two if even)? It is 0.6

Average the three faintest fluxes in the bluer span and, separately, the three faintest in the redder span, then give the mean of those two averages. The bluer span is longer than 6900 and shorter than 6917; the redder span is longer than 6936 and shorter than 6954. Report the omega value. 7.45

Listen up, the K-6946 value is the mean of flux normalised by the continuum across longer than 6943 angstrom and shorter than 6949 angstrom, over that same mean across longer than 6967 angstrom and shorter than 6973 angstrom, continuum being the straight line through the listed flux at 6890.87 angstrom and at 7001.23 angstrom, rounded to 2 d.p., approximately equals 0.92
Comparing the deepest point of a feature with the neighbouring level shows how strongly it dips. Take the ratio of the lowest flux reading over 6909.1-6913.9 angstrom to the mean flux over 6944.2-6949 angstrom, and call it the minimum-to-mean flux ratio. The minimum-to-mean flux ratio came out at 1.03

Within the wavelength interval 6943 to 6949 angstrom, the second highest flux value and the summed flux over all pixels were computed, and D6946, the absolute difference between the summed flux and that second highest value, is 23.2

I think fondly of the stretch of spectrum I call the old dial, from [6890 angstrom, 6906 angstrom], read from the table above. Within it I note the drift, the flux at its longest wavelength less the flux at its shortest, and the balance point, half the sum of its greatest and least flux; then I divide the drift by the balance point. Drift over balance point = -0.16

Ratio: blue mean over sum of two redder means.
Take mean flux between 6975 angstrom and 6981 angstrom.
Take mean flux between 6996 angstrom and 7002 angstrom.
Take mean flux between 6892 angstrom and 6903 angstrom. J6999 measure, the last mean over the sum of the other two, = 0.54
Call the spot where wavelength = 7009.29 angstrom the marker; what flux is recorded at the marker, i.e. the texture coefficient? 8.39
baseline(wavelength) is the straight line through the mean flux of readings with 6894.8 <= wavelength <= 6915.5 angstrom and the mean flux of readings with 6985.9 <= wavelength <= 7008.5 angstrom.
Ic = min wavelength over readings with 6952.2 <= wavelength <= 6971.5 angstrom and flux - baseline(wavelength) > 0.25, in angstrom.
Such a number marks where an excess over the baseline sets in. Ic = 6953.03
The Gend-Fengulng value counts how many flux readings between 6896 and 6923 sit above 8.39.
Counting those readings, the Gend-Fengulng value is 2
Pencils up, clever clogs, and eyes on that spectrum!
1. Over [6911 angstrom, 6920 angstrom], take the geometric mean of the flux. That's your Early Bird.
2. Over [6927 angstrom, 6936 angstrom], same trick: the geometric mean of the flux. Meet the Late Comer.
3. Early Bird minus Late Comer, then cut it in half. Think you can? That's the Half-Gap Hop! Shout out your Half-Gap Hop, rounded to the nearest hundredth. -0.21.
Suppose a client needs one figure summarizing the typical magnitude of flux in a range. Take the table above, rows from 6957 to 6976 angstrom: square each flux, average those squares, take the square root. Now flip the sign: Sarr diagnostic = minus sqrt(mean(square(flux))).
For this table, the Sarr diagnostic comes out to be -7.97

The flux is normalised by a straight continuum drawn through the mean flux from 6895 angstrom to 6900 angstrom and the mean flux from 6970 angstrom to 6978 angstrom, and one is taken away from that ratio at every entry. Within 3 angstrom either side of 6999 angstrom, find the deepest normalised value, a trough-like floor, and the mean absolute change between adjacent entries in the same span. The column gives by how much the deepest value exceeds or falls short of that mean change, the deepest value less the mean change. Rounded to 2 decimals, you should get -0.29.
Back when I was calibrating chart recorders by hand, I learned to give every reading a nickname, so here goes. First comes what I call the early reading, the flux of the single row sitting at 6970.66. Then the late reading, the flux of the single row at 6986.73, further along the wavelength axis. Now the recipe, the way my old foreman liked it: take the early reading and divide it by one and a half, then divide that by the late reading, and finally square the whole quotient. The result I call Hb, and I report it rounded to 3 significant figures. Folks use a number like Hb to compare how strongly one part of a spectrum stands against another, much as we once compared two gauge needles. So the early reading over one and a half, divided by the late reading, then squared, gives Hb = 0.652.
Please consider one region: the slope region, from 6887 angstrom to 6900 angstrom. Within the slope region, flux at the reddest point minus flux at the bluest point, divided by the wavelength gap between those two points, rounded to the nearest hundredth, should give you -0.09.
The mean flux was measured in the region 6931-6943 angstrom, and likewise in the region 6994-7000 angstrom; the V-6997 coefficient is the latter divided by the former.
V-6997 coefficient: 0.77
